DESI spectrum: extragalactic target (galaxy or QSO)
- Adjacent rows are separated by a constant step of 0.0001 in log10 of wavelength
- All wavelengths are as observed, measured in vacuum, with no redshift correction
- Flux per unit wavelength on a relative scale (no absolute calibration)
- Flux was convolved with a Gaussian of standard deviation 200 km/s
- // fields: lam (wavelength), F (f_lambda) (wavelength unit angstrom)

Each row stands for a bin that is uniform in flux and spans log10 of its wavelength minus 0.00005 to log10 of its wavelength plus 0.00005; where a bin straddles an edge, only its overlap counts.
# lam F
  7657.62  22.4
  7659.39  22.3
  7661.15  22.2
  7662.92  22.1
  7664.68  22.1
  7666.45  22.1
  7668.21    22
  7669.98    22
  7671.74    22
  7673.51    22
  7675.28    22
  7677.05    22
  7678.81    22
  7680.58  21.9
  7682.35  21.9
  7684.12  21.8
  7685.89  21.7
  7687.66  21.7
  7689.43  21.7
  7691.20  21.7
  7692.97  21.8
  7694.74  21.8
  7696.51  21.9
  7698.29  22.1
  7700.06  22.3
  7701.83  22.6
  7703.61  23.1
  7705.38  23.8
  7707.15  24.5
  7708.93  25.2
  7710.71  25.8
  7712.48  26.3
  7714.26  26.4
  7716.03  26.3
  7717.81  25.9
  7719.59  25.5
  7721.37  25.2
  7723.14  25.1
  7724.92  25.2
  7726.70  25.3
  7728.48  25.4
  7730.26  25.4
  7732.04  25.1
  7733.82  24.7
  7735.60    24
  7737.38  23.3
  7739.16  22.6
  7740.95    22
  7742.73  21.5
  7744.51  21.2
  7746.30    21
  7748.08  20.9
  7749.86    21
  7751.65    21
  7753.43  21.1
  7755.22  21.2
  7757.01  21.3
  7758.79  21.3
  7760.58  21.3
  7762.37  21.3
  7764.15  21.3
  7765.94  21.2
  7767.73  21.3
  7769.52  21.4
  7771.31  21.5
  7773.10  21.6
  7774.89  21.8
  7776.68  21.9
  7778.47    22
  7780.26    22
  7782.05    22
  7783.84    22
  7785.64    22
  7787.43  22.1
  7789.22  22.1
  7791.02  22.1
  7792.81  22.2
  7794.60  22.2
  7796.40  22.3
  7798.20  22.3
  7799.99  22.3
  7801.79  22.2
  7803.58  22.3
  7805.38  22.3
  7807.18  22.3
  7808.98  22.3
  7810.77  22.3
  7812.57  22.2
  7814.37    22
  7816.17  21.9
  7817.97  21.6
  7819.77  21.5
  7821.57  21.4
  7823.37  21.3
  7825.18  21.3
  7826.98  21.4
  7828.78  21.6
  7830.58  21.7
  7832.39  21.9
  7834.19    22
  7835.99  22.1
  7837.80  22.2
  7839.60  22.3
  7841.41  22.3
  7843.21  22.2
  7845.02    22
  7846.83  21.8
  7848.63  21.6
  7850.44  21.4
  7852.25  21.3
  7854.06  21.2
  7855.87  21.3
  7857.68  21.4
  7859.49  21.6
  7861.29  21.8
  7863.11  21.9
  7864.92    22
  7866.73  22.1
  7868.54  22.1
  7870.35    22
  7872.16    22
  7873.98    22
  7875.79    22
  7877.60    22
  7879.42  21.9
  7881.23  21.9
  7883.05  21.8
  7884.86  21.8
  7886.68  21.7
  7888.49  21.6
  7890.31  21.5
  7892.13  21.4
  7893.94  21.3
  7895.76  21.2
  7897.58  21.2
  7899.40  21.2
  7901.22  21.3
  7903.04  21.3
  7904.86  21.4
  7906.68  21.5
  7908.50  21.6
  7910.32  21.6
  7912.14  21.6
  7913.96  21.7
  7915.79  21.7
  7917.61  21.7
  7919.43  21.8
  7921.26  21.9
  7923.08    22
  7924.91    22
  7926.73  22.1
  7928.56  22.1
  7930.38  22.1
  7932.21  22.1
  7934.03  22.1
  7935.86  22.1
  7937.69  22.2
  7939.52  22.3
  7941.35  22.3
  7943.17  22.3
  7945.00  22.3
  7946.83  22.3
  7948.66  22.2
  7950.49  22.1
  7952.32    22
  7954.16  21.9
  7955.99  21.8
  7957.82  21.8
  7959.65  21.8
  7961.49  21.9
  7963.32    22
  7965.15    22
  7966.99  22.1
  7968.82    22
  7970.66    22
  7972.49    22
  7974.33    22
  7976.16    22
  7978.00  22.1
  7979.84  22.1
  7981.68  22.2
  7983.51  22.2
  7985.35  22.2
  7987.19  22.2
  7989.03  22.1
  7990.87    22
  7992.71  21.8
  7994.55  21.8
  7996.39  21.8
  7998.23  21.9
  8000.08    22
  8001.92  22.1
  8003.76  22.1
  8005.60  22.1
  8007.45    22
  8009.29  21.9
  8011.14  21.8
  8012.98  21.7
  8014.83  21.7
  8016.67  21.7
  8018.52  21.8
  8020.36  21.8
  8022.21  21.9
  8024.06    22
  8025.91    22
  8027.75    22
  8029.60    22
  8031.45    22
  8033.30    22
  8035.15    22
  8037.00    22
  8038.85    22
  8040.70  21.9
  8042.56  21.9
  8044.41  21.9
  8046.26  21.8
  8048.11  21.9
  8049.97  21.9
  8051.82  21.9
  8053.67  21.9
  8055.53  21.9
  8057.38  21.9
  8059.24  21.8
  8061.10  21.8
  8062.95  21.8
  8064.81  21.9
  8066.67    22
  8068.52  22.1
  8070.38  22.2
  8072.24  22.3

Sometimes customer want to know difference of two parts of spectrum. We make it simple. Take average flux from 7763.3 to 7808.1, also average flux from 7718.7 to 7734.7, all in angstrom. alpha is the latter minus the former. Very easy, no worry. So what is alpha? 3.3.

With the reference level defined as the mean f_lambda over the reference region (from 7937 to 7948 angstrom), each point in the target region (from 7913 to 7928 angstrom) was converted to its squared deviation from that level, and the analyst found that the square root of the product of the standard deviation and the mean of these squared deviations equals 0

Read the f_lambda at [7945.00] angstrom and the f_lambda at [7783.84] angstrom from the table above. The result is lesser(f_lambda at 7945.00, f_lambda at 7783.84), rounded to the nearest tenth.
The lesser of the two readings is 22.0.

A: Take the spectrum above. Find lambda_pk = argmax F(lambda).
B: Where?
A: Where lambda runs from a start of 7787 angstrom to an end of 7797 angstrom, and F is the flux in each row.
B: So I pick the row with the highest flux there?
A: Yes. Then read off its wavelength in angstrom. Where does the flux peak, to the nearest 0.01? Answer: 7796.40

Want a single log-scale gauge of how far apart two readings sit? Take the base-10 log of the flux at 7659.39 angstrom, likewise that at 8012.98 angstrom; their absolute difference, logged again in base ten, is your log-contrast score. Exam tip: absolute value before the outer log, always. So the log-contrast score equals -1.93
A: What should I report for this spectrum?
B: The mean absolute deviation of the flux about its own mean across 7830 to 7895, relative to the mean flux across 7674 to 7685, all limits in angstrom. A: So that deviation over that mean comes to 0.012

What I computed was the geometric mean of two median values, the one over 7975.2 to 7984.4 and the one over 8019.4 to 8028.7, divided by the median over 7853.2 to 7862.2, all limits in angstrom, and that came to 1.03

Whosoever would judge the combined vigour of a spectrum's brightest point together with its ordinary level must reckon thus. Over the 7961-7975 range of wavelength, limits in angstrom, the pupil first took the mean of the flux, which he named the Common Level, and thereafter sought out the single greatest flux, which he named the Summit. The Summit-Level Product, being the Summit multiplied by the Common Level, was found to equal 486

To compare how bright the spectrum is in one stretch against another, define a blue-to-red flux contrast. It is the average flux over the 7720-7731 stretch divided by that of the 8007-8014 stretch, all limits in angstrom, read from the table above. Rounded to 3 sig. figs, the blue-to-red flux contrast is 1.16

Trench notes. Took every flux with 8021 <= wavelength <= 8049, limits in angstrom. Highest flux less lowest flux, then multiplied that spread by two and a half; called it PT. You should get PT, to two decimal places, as 0.50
